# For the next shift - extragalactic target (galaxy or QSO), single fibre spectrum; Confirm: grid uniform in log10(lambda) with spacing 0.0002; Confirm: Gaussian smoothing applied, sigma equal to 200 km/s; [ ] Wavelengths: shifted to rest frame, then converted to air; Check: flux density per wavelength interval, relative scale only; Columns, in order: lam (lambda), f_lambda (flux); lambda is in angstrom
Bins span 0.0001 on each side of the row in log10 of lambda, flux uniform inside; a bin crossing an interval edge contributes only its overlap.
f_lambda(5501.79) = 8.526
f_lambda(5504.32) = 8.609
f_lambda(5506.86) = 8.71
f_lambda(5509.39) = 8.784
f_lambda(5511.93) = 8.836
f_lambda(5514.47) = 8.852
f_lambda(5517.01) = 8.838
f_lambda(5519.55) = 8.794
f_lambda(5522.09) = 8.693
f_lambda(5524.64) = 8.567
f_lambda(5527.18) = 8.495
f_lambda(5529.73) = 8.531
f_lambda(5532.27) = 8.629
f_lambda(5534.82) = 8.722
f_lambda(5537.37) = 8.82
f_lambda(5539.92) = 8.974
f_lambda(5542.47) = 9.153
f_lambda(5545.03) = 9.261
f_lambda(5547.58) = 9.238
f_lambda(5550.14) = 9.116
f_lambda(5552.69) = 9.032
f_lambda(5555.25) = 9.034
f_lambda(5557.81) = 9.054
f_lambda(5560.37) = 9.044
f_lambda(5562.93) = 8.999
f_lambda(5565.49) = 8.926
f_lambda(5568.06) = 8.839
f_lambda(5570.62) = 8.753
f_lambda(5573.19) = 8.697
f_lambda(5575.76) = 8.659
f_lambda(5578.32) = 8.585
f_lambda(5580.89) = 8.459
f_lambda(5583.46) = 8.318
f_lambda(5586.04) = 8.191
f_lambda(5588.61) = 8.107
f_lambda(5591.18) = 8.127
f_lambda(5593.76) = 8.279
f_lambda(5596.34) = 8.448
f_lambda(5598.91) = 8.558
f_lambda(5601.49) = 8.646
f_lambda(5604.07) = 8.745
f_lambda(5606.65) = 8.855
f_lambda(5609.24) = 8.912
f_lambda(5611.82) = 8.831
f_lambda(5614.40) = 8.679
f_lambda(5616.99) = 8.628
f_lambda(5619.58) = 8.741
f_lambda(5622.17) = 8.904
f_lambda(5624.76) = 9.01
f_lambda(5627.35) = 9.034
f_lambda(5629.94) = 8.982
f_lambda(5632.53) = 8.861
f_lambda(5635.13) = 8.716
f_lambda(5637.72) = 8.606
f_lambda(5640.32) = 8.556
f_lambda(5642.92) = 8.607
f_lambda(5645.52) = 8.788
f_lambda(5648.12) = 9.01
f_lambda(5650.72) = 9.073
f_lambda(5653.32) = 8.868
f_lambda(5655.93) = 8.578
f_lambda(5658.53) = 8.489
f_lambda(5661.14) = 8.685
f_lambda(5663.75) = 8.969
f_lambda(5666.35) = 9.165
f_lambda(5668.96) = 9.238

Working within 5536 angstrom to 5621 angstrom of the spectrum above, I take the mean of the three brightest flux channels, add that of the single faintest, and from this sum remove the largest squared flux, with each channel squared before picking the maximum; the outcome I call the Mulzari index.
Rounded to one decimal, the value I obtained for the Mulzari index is -68.4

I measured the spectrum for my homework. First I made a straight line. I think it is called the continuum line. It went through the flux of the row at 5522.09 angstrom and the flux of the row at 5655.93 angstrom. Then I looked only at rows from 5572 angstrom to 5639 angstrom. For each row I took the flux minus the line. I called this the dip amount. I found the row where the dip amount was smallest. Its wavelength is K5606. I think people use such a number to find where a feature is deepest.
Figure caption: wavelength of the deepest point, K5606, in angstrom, 5588.61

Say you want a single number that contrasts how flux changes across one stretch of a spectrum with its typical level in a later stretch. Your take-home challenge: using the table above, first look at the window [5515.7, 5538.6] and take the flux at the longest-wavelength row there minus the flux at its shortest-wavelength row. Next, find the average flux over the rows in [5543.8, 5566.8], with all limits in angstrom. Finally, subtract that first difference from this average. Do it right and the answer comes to 9.10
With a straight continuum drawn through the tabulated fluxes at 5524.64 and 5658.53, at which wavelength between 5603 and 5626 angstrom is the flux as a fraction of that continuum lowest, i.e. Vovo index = 5616.99 angstrom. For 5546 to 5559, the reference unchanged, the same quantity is 5552.69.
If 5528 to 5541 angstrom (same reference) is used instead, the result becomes 5529.73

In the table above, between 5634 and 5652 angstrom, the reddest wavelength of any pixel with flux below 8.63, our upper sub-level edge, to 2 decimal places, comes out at 5642.92 angstrom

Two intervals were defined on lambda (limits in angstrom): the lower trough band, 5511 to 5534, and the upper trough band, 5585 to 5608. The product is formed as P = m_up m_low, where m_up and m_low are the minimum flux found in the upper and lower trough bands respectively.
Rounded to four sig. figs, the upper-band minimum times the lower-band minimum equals 68.87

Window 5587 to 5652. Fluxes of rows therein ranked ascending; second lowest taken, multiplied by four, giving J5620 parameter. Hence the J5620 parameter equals 32.5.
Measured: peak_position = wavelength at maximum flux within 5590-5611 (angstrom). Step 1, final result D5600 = 5609.24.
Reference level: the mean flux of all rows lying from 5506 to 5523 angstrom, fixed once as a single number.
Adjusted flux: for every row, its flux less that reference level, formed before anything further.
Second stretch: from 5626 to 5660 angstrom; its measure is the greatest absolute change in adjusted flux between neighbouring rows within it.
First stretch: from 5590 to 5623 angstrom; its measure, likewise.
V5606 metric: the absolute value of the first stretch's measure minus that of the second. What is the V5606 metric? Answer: 0.12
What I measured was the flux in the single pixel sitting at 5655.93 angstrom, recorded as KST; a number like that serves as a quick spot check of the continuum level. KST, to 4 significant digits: 8.578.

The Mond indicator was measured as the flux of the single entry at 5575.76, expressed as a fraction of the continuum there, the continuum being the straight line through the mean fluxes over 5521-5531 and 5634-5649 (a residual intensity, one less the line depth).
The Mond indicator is 1.00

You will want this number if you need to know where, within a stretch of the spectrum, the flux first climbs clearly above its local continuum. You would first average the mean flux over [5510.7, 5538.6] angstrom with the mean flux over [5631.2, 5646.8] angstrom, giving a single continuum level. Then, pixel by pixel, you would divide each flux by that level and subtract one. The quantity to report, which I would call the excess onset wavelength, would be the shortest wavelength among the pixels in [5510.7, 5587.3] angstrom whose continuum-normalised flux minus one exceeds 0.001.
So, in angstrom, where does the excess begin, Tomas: 5511.93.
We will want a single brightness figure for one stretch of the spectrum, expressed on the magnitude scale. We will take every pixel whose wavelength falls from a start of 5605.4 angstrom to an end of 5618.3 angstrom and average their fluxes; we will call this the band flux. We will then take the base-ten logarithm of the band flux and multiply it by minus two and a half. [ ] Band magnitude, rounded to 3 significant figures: -2.36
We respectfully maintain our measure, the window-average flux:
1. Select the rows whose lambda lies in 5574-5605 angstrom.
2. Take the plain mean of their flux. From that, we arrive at 8.43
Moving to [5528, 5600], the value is 8.73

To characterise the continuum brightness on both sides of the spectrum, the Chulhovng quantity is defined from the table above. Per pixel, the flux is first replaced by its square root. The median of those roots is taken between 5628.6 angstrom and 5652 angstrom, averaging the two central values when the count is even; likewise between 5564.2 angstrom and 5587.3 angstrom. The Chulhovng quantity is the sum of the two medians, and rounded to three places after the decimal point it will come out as 5.907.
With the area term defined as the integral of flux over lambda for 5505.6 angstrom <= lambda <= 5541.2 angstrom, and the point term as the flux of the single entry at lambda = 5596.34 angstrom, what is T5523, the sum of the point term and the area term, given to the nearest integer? 319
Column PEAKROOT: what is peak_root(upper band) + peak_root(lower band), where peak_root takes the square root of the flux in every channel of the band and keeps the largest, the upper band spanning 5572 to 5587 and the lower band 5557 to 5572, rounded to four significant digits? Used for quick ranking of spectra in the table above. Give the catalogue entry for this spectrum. 5.958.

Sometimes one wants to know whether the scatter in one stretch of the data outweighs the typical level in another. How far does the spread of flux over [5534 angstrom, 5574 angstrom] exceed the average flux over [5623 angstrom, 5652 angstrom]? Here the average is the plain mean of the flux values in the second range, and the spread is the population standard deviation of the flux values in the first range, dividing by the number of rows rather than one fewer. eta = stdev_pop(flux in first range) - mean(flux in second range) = -8.67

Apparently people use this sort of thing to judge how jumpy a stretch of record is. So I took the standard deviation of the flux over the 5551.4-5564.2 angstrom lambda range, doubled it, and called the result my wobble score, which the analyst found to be 0.04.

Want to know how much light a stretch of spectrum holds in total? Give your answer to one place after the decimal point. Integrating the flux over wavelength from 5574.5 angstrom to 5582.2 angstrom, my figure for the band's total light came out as 66.0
